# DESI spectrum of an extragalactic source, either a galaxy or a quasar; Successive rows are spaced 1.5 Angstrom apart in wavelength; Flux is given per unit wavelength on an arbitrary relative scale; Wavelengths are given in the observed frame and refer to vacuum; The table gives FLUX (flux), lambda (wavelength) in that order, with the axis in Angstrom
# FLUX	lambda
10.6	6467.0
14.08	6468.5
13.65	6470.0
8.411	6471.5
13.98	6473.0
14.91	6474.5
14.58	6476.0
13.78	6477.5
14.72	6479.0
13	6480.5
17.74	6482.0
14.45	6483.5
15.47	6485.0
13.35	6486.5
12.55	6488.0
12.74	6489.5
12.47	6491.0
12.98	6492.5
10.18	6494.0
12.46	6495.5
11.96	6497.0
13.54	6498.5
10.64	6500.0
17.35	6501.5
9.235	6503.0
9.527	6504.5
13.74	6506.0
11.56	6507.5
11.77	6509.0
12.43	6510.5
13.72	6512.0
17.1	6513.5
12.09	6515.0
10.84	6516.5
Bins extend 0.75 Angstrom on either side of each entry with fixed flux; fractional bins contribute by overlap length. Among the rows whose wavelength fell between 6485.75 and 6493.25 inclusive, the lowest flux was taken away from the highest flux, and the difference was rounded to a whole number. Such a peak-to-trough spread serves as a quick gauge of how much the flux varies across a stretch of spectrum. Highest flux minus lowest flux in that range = 1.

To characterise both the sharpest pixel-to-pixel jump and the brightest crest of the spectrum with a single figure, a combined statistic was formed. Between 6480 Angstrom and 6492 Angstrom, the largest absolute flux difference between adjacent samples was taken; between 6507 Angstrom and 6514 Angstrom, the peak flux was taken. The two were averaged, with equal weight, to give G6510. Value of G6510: 10.9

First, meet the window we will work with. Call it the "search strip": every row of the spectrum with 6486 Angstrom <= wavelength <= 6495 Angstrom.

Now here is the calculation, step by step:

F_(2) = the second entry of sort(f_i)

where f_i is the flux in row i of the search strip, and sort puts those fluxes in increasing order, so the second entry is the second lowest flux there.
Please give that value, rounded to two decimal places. 12.47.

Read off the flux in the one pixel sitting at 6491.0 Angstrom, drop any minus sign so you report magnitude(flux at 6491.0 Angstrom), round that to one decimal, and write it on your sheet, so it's 12.5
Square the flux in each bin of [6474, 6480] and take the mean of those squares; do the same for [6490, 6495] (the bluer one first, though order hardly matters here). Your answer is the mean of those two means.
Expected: 176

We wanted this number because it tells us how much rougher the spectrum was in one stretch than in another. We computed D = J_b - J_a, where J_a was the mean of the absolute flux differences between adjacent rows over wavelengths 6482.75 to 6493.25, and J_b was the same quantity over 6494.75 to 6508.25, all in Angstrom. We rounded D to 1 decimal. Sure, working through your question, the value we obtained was 2.5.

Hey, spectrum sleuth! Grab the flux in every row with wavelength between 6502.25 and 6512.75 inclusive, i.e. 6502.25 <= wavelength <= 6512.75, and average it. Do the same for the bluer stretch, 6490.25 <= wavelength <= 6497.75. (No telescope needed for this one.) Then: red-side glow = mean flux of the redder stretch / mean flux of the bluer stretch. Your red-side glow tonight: 0.98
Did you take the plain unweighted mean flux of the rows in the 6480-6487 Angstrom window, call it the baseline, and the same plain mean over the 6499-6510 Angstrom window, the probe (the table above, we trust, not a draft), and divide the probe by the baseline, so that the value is 0.81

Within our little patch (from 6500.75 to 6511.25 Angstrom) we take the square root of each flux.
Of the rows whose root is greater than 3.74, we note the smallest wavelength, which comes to 6501.5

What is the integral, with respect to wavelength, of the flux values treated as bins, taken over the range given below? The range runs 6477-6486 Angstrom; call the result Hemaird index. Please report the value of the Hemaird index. 134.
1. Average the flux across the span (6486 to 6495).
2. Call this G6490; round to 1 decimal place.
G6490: 12.4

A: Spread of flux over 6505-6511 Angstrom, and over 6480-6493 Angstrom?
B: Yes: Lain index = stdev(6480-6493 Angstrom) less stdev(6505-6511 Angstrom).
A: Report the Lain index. 0.8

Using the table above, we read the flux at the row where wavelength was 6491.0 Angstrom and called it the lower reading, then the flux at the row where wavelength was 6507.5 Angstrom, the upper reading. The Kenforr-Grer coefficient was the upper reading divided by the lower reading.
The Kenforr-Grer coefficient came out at 0.93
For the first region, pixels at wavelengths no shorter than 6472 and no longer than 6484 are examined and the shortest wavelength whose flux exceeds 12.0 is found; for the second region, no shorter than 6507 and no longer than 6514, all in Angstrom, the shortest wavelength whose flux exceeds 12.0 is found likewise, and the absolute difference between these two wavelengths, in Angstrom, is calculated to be 37.5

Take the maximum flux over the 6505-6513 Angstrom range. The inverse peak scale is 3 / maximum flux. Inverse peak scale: 0.218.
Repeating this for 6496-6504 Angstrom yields 0.173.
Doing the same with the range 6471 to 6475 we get 0.201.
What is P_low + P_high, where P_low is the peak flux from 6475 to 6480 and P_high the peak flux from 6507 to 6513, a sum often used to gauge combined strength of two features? 28.4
